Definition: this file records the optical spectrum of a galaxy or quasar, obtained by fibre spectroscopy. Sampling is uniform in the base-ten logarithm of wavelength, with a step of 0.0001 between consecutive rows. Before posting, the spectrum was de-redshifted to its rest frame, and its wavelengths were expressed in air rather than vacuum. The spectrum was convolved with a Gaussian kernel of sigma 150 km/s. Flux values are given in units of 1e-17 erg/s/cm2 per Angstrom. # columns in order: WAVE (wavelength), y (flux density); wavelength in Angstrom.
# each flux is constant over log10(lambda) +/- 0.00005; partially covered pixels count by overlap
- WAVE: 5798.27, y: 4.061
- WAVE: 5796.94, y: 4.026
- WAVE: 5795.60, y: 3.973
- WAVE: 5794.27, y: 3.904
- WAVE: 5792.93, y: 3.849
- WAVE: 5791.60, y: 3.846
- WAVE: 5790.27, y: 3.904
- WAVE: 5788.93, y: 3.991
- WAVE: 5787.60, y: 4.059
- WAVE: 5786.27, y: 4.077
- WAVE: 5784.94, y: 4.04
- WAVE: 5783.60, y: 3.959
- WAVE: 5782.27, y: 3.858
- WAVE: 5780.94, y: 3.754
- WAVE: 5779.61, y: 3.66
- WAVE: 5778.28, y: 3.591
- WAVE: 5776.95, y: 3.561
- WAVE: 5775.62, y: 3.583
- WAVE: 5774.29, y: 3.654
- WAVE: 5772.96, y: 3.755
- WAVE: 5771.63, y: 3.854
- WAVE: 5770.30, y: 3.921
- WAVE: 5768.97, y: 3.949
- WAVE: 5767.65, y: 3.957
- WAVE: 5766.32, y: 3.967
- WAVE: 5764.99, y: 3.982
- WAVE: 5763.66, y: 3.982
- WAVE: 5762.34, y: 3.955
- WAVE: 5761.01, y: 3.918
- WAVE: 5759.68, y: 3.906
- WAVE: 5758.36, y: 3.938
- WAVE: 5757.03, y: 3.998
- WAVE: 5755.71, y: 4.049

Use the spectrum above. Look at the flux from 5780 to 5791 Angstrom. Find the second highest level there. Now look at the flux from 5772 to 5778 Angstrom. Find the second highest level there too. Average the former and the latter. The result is 3.86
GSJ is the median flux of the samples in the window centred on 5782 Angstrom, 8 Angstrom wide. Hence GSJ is 3.81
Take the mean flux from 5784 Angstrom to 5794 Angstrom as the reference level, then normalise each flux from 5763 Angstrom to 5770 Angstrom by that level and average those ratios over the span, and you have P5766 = 1.00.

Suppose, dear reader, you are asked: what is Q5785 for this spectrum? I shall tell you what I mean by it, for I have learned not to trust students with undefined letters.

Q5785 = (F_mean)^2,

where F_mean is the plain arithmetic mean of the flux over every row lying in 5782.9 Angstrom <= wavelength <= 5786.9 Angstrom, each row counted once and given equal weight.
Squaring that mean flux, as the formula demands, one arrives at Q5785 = 16.2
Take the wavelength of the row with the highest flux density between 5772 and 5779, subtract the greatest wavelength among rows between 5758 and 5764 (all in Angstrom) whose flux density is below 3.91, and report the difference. 13.3 Angstrom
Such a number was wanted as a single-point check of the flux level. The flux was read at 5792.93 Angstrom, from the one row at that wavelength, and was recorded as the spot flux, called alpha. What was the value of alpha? 3.849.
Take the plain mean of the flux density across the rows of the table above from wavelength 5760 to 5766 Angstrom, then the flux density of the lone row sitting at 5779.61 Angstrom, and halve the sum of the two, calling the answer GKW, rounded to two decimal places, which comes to 3.81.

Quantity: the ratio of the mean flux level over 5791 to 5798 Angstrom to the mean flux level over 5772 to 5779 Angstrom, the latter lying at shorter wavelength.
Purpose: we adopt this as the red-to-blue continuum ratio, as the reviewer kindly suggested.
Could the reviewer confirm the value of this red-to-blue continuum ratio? 1.08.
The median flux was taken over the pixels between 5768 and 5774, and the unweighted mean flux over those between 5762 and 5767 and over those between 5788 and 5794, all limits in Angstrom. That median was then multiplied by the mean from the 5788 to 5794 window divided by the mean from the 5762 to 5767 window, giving 3.82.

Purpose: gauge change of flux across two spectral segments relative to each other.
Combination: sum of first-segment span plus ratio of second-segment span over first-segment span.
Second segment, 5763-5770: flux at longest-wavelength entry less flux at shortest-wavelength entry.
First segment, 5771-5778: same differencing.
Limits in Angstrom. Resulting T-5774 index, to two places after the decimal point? -0.18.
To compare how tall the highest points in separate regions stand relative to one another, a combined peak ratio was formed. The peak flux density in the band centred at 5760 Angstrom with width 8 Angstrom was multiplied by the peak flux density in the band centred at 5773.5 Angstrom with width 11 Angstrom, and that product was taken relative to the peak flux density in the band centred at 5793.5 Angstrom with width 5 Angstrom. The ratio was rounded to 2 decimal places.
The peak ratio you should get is 3.97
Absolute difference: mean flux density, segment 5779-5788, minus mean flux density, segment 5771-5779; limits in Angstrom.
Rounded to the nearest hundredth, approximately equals 0.25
